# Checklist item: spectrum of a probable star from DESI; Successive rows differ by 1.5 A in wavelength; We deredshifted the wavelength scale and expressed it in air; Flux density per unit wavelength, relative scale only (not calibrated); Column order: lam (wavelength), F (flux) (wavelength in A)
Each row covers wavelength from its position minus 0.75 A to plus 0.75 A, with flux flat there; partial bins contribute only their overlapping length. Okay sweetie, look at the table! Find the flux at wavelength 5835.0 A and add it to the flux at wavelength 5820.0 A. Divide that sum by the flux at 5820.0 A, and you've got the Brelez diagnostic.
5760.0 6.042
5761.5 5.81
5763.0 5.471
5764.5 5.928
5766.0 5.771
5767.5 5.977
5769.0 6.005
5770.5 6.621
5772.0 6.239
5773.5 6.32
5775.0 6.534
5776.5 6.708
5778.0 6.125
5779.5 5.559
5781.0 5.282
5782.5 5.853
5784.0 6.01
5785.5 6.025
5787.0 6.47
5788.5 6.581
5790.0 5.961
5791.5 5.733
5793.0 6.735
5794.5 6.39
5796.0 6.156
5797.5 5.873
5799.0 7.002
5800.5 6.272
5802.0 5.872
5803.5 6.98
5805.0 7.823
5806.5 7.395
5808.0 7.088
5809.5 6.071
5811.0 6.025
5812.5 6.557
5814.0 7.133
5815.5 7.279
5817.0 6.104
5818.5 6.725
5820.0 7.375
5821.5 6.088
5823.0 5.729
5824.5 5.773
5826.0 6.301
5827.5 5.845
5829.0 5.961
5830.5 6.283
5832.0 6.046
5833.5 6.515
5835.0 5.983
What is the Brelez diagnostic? 1.81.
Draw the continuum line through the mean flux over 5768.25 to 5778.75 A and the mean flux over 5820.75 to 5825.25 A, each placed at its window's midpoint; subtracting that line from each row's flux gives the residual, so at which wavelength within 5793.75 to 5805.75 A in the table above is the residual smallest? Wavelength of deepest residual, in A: 5797.5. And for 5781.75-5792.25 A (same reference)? 5791.5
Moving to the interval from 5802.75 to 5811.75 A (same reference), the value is 5811.0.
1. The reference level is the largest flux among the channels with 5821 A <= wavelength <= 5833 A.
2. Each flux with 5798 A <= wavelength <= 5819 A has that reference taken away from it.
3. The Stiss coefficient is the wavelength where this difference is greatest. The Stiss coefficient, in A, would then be 5805.0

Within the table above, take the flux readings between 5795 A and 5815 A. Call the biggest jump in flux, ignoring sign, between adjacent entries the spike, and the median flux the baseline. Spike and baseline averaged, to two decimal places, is 3.84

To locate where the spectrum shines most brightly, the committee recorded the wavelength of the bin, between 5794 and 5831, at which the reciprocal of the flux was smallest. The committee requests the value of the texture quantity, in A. 5805.0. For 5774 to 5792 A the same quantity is 5776.5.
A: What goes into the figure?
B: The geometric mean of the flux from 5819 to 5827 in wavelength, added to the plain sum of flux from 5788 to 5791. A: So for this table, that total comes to 19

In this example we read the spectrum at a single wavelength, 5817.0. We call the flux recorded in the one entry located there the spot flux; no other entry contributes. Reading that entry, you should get 6.104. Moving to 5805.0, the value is 7.823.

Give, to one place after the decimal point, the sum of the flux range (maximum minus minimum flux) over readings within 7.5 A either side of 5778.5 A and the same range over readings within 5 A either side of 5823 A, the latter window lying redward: 3.1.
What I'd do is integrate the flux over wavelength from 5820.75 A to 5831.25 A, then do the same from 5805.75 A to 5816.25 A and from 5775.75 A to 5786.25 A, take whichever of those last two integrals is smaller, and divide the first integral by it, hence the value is 1.010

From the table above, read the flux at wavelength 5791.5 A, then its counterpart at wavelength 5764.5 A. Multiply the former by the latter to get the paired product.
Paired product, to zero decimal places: 34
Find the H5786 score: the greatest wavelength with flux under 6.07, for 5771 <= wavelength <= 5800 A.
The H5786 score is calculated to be 5797.5 A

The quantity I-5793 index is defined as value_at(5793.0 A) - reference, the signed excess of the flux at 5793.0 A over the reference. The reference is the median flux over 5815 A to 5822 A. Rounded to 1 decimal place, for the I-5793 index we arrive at 0.0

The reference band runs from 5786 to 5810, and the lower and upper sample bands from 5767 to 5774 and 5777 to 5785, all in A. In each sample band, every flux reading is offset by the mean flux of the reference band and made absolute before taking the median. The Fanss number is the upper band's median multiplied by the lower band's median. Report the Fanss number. 0.19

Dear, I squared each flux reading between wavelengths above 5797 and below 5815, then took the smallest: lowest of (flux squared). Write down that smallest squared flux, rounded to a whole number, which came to 34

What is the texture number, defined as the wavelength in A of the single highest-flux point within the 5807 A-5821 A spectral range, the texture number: 5820.0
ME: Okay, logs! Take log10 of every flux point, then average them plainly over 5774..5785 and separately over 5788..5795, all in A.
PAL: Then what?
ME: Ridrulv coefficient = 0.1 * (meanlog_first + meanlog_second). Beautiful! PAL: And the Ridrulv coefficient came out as 0.157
